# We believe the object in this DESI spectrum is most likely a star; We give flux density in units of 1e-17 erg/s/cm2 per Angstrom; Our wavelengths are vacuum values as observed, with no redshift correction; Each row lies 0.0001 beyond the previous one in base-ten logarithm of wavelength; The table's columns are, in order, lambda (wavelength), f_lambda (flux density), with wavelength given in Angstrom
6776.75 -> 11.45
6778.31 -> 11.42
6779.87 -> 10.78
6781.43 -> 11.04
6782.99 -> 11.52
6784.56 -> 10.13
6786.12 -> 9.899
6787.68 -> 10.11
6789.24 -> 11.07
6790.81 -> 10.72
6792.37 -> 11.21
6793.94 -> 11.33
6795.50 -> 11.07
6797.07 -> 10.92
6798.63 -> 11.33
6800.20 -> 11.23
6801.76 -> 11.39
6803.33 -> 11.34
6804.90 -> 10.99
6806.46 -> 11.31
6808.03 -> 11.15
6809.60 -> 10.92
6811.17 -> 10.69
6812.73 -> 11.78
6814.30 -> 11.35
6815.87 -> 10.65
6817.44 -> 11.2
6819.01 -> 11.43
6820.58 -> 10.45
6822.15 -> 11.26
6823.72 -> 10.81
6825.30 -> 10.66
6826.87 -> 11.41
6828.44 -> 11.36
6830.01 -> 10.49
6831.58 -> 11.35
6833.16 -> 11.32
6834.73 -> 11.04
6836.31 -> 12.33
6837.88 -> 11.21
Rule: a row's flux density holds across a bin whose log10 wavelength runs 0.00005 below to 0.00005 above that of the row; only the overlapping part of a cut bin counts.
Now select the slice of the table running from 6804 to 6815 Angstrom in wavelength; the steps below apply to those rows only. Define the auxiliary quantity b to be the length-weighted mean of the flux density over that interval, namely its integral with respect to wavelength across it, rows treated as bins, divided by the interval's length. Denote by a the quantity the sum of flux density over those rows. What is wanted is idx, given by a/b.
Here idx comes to 7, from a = 78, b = 11.2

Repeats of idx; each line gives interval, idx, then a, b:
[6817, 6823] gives 4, 44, 11.1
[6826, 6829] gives 2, 23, 11.4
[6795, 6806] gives 7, 78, 11.2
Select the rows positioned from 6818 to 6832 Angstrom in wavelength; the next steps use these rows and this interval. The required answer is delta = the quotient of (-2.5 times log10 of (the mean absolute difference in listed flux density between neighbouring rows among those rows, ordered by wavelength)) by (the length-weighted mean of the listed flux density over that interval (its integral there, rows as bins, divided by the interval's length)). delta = 0.048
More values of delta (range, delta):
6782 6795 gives 0.063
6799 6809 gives 0.152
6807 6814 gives 0.064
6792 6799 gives 0.141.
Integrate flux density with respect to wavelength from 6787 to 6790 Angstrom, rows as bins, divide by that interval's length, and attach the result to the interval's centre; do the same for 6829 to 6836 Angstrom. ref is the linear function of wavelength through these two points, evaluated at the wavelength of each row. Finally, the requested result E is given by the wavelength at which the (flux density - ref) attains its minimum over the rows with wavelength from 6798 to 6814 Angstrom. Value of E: 6811.17 Angstrom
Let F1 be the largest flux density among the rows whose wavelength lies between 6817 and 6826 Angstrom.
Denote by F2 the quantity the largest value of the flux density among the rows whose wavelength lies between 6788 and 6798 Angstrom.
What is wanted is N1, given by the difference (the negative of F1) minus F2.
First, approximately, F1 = 11.43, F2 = 11.33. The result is -22.8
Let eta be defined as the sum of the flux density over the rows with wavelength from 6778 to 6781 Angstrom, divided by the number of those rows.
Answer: 11.1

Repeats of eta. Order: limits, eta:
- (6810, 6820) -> 11.2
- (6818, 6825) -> 11.0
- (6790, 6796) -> 11.1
